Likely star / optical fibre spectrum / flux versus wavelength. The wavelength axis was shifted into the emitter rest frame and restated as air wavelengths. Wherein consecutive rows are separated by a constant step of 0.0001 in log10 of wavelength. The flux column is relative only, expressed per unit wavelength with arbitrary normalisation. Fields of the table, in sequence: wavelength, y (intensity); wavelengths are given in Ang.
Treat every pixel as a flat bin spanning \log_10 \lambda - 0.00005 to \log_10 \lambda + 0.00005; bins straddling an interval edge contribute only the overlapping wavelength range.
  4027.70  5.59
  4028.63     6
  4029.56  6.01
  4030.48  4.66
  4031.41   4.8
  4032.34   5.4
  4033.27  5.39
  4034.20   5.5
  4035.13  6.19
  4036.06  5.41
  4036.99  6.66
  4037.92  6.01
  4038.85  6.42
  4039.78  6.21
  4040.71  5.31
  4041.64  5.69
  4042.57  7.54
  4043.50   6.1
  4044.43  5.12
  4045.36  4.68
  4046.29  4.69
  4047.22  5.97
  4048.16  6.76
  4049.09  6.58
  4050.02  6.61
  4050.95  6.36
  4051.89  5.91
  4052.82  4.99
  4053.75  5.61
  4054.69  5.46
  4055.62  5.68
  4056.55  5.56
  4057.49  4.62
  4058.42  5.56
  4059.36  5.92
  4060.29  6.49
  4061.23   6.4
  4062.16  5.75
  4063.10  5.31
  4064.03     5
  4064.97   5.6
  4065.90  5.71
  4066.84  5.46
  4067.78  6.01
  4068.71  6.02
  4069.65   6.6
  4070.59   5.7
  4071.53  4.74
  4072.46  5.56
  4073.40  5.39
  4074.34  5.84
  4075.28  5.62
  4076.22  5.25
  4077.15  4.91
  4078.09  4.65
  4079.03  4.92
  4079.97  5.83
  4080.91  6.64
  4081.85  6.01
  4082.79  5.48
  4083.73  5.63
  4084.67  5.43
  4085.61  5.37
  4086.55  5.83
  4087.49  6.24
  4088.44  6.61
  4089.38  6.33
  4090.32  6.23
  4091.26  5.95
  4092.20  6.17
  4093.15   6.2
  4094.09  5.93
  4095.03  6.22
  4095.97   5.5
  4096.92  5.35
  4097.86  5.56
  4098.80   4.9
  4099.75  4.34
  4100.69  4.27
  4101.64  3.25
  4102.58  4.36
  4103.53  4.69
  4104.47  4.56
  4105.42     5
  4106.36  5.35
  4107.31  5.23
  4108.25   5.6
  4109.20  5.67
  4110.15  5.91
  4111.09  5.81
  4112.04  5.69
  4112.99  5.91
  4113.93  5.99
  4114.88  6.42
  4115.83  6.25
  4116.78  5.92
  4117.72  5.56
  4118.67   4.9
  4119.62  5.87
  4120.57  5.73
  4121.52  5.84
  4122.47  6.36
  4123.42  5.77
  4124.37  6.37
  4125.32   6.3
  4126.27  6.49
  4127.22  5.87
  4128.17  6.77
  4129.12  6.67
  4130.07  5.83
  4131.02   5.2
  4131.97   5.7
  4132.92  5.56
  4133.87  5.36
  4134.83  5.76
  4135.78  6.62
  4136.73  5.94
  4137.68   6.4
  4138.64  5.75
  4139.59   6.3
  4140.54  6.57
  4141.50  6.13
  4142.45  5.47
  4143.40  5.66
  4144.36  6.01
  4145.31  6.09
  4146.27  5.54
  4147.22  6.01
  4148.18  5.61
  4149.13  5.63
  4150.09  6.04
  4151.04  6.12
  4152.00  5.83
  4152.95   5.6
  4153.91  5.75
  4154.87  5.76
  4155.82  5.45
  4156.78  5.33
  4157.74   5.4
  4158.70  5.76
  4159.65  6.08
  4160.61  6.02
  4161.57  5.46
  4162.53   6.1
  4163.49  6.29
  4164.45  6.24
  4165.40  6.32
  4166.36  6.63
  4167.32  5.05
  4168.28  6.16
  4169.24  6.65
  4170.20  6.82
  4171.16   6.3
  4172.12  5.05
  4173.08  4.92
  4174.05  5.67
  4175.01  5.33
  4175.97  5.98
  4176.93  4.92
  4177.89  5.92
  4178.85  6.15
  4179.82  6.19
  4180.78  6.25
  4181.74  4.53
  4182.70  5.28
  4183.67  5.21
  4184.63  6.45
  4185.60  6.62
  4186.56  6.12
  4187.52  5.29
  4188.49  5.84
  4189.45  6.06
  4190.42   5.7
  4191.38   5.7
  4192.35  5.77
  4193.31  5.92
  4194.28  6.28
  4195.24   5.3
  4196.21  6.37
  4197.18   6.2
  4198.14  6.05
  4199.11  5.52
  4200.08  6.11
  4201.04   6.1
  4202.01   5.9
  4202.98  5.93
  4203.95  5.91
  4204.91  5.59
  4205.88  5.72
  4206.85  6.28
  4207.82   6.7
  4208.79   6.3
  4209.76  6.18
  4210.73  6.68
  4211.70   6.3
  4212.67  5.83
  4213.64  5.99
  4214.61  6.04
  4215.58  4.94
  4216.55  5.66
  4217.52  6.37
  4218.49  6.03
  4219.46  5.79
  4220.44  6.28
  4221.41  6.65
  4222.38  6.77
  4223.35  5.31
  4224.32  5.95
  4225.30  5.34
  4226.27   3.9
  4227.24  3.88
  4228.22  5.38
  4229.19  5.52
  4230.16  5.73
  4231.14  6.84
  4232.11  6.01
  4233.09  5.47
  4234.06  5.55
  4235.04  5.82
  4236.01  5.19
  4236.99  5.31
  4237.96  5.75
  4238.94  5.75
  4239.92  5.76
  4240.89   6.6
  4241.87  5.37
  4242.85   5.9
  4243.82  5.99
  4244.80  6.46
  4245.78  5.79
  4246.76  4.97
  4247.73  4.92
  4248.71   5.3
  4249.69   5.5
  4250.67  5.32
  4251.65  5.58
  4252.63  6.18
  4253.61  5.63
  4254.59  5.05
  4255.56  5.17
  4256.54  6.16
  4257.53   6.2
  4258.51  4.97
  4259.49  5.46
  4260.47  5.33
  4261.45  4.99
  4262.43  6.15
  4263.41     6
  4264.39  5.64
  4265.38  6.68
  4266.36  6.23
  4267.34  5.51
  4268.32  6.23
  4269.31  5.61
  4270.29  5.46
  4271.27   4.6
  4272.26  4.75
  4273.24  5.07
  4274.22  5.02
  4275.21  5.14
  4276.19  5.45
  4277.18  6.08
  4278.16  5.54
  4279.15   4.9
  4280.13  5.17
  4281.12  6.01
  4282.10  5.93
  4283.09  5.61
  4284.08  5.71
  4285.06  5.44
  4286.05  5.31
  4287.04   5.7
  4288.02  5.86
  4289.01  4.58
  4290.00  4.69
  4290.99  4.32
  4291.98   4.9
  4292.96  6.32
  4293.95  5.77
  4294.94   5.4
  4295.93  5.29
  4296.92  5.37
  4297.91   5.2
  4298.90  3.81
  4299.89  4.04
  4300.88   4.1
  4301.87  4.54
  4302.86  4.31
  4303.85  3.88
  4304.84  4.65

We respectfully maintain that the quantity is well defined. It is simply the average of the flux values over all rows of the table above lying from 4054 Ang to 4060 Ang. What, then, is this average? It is 5.5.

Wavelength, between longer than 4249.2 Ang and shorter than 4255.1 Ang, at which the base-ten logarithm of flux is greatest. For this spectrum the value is 4252.63 Ang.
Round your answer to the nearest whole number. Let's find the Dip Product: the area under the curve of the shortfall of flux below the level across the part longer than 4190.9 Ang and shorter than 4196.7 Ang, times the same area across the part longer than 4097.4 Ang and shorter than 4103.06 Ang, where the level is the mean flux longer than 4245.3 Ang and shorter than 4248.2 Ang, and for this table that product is -17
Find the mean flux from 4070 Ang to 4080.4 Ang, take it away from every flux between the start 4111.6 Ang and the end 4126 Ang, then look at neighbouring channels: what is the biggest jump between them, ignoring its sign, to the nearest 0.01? 0.97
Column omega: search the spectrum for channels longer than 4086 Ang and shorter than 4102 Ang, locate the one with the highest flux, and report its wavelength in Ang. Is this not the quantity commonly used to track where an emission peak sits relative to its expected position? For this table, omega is 4088.44 Ang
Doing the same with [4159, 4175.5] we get 4170.20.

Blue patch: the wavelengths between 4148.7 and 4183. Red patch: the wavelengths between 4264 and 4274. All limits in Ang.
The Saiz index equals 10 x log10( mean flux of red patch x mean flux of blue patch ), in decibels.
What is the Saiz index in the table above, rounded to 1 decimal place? 15.1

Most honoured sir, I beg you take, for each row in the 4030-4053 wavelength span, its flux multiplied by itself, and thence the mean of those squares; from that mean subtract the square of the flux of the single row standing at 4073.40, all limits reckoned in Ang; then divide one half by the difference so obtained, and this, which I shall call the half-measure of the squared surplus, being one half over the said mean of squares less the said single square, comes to 0.10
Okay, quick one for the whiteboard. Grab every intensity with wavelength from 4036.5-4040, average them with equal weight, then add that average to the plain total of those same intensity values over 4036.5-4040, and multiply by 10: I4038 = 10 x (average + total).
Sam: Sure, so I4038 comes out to 316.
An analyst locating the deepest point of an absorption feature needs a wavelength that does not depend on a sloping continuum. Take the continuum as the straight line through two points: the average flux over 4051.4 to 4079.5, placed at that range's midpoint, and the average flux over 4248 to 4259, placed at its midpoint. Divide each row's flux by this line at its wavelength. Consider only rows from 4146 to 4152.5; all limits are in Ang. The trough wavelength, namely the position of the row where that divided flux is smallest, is 4146.27 Ang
